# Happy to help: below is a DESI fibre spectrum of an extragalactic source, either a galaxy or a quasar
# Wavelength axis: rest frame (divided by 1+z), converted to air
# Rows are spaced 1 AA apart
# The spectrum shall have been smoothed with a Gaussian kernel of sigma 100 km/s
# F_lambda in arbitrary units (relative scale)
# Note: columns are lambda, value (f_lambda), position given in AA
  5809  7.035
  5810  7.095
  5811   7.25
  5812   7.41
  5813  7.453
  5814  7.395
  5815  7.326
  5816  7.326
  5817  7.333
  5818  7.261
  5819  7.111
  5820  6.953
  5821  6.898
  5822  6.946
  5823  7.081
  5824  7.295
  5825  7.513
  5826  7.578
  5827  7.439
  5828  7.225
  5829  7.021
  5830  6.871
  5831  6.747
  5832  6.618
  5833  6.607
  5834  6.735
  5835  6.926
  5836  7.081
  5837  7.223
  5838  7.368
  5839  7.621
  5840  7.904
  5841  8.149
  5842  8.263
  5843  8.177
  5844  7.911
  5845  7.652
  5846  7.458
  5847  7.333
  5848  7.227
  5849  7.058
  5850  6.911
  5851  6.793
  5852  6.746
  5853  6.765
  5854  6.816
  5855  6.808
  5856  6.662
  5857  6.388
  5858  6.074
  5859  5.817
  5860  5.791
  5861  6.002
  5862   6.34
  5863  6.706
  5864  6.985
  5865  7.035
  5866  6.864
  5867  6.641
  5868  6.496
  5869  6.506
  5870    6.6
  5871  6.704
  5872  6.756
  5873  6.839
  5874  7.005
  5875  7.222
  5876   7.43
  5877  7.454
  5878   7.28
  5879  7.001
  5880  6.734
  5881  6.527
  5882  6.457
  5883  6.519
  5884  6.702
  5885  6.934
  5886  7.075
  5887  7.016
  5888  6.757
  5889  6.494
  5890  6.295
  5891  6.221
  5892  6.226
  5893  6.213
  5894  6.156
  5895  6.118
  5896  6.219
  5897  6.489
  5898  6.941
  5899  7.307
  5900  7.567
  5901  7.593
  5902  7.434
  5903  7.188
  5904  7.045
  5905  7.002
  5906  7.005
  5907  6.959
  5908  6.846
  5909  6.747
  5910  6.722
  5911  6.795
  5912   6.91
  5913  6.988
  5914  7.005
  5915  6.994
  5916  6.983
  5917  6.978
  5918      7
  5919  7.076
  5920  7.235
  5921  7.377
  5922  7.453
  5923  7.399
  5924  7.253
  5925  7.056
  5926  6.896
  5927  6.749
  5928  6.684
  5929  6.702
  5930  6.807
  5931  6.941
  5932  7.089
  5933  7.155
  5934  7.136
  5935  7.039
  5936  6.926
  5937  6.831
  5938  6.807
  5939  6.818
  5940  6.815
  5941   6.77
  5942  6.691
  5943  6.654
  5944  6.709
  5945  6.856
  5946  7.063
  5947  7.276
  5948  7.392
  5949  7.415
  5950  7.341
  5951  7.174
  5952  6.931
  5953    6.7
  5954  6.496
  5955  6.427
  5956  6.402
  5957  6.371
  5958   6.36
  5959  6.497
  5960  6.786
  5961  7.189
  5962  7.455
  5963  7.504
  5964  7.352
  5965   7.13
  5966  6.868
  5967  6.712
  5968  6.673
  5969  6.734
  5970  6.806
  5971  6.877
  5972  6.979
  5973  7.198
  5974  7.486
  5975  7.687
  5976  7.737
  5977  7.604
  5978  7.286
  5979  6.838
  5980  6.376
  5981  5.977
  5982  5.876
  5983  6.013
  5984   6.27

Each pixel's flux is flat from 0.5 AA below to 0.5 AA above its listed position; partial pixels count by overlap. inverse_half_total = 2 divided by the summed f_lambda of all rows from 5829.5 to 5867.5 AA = 0.01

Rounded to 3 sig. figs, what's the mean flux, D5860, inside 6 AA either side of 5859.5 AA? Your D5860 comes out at 6.45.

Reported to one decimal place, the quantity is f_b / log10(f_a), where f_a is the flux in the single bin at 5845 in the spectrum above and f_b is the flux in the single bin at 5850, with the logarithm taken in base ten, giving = 7.8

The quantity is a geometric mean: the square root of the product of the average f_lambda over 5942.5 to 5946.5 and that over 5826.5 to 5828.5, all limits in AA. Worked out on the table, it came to 7.07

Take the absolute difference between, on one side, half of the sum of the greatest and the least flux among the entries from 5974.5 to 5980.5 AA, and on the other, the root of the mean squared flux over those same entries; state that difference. 0.215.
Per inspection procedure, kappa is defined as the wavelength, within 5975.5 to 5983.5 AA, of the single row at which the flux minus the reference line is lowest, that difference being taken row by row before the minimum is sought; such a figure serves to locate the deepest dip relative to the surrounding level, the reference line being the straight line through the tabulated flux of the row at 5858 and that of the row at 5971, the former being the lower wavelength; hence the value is 5982 AA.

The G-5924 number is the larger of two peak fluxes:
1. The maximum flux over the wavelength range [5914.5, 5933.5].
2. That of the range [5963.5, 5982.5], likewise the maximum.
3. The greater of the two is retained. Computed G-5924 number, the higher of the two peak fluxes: 7.74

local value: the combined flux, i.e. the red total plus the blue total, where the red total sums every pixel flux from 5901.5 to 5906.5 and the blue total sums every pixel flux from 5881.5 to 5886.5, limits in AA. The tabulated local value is 69.4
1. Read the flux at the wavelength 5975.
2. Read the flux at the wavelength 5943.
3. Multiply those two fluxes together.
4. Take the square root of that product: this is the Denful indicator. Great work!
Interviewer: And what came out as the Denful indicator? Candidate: 7.15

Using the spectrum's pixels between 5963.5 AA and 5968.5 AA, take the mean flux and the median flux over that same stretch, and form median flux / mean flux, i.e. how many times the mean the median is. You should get 0.99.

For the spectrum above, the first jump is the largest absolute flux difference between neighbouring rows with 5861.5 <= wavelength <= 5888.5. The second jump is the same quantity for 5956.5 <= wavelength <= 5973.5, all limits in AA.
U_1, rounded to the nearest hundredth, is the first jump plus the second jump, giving 0.77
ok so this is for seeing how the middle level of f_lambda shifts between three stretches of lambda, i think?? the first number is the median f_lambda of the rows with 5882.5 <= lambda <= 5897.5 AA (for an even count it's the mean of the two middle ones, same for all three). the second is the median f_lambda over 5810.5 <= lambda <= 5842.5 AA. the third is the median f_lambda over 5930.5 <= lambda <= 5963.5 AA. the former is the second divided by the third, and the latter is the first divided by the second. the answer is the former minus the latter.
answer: 0.16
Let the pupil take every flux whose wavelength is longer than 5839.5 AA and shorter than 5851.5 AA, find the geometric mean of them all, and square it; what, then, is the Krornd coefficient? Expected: 57.1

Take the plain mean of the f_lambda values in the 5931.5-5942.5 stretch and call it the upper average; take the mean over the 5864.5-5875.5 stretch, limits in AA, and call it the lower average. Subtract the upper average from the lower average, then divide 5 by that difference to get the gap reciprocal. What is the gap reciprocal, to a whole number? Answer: -39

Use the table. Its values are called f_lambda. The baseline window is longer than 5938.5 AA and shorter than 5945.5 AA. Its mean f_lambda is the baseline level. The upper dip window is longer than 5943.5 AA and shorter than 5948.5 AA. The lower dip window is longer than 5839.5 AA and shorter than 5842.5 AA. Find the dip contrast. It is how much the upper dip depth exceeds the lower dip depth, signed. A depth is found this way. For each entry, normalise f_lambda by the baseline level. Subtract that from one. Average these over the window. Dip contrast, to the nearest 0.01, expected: 0.15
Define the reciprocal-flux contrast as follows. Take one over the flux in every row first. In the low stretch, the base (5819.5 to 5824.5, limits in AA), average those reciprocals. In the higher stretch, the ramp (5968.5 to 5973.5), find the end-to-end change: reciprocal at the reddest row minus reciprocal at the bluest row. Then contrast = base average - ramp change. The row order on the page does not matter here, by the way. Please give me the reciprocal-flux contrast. 0.152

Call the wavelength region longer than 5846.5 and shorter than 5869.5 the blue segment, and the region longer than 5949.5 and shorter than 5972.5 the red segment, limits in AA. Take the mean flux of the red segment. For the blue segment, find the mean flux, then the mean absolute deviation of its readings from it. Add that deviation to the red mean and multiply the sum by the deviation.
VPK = 2.3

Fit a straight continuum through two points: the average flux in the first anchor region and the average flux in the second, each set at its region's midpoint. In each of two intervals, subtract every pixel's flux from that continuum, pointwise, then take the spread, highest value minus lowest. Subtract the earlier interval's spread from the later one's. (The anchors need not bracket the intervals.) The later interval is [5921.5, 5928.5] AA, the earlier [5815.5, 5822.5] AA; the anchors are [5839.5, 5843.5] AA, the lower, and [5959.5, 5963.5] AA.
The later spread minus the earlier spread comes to 0.32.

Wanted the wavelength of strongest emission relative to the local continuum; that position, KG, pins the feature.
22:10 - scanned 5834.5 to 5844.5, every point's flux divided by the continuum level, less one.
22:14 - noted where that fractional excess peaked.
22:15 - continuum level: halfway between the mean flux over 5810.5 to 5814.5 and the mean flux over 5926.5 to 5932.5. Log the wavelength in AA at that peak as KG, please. 5842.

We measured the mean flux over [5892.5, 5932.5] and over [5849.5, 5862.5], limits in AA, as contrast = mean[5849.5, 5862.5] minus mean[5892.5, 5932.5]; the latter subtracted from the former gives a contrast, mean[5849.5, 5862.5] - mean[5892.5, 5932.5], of -0.5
